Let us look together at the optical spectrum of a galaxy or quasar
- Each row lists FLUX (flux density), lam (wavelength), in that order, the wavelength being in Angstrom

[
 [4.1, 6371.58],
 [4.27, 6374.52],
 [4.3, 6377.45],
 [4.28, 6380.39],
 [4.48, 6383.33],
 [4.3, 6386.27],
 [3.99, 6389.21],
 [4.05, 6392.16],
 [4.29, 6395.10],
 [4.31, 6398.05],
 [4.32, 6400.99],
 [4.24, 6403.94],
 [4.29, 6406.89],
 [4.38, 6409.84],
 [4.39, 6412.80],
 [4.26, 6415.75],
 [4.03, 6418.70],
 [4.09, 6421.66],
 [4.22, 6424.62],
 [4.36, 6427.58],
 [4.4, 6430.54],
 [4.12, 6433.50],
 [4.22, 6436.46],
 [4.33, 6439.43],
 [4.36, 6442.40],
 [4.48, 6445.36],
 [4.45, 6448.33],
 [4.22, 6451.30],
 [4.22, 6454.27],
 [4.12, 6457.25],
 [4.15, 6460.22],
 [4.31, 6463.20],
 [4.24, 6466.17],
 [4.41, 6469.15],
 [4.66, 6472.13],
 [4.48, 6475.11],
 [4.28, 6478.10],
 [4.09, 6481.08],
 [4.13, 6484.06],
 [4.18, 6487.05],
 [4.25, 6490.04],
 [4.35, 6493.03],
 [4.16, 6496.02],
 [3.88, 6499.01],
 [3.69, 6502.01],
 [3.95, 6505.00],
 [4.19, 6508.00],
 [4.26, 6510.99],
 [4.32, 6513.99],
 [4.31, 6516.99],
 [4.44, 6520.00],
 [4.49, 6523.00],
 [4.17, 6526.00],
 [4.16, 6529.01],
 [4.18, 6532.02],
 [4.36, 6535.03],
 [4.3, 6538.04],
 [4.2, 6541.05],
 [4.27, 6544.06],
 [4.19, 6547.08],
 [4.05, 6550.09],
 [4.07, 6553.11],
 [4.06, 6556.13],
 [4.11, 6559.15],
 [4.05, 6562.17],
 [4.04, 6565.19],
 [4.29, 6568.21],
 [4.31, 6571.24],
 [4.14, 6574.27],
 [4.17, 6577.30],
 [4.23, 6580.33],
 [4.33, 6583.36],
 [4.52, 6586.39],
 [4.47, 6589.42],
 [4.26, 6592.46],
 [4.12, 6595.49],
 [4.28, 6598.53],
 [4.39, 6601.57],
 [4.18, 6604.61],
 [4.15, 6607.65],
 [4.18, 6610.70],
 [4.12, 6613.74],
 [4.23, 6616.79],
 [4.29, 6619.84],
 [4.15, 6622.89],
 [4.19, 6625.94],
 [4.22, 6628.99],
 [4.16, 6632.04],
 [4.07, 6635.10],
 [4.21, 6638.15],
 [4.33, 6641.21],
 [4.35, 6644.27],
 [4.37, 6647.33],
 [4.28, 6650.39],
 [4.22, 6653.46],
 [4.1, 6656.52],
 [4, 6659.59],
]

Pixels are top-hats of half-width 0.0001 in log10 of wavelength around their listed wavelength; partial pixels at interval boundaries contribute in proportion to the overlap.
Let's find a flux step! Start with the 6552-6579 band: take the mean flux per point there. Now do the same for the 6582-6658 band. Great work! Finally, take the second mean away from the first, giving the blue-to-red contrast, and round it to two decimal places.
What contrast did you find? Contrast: -0.11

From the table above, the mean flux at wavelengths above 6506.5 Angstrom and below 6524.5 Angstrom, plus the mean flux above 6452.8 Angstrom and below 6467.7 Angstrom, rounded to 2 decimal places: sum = 8.54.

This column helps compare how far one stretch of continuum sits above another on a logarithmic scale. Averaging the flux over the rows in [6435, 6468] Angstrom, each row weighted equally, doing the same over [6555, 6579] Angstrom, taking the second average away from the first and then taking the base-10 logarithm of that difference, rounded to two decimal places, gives -0.87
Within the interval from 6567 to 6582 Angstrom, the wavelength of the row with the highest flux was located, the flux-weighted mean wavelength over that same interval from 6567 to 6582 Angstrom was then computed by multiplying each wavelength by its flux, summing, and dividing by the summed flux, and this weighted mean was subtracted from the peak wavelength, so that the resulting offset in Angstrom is -3.0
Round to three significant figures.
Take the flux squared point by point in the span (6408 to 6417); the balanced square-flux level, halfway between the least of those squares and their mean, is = 18.5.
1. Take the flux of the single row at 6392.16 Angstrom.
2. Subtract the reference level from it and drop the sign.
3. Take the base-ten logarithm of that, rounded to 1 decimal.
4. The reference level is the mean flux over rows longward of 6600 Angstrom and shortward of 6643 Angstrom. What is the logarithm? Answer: -0.8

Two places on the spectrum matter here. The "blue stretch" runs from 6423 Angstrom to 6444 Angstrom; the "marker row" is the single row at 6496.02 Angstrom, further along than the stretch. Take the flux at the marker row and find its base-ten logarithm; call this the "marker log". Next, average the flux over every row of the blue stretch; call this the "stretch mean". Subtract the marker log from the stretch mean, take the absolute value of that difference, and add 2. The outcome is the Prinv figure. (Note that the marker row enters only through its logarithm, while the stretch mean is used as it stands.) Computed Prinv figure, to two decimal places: 5.67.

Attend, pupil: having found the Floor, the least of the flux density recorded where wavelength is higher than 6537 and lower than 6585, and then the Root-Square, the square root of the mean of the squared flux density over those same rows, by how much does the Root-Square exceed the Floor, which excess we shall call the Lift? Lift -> 0.14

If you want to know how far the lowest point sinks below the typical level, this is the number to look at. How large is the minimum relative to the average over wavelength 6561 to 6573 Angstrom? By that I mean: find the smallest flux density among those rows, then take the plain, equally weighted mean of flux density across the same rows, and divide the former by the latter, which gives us 0.97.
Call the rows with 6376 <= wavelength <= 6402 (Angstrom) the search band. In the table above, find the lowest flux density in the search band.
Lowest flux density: 3.99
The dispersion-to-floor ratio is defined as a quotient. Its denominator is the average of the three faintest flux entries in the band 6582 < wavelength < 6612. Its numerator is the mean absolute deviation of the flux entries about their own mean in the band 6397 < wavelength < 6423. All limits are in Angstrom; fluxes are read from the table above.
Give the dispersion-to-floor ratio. 0.0220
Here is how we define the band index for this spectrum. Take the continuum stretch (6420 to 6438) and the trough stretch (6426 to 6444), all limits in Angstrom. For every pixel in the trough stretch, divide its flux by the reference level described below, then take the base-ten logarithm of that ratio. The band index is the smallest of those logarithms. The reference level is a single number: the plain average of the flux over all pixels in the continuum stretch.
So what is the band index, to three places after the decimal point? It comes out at -0.012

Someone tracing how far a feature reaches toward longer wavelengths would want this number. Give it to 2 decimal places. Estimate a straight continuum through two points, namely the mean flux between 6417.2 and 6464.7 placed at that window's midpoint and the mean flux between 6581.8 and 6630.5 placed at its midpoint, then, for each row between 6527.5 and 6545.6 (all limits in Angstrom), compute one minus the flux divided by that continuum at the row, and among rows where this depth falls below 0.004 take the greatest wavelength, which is 6544.06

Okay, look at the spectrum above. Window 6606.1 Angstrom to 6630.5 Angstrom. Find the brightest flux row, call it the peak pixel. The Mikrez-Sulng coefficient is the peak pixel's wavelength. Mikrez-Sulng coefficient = 6619.84 Angstrom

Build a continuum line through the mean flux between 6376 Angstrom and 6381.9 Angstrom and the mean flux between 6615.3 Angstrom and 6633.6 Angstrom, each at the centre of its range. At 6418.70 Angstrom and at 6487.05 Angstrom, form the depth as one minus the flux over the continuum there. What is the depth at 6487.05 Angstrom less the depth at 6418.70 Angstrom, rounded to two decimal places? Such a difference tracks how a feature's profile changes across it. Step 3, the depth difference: -0.04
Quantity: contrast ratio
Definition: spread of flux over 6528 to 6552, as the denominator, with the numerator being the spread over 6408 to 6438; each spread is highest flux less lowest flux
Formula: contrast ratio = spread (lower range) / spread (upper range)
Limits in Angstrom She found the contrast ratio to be 1.2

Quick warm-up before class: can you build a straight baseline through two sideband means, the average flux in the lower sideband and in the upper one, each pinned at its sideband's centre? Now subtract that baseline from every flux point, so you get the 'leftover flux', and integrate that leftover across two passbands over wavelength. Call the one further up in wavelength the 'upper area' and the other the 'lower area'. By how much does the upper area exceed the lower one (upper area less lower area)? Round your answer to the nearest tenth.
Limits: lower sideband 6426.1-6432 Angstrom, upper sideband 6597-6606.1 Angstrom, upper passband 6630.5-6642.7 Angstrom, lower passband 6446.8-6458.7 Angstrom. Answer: 0.5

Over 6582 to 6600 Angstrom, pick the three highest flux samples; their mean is 4.44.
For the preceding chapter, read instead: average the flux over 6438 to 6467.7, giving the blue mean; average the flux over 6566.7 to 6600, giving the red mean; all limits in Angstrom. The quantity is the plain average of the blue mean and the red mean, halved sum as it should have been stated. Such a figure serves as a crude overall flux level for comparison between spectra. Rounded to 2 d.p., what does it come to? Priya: 4.29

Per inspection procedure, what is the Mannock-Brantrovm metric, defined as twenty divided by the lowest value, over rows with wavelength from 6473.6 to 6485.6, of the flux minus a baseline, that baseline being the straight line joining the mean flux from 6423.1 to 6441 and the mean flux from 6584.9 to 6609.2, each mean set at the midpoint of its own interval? -105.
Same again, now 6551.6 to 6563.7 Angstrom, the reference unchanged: -83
